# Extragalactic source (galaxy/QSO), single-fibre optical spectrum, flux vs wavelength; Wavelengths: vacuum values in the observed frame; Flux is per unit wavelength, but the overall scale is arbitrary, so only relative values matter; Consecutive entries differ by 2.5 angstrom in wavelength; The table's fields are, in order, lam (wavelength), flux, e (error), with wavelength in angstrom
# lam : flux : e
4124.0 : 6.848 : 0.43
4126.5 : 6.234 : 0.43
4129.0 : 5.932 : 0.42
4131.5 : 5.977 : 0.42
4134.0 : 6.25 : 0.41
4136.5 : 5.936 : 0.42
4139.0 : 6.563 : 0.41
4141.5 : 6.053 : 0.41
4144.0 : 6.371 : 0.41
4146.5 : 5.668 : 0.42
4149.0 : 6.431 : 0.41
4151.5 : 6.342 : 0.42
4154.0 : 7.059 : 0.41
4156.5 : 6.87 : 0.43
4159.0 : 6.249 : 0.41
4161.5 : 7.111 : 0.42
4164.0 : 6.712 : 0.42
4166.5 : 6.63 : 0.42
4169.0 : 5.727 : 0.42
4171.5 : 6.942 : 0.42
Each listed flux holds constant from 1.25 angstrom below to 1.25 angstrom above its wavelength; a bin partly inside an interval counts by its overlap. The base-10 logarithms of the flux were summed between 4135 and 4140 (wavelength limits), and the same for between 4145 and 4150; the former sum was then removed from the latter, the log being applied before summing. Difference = 0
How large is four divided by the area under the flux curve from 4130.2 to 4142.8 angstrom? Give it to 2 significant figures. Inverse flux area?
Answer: 0.052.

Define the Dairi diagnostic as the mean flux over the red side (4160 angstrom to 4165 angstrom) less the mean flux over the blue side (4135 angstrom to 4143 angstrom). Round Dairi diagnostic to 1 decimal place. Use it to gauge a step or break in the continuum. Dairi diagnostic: 0.7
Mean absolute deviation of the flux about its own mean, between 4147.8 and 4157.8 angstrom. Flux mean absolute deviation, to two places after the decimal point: 0.29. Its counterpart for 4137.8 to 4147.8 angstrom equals 0.30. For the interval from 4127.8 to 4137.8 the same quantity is 0.11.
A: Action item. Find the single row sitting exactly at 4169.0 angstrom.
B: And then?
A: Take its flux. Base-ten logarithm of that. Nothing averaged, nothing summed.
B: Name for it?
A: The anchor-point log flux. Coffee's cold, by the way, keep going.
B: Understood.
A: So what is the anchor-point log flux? 0.758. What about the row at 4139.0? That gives 0.817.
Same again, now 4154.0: 0.849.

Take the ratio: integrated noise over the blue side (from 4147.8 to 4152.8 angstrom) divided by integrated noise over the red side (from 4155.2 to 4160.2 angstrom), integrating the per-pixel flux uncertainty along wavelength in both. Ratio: 1.0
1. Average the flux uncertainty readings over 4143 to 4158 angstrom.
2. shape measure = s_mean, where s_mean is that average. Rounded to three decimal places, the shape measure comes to 0.417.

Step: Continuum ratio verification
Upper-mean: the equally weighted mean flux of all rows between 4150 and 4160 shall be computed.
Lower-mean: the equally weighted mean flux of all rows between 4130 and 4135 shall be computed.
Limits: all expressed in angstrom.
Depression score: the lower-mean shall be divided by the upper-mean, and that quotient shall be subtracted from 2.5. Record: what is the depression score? 1.58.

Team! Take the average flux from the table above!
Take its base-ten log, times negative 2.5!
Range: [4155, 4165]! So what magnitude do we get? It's -2.07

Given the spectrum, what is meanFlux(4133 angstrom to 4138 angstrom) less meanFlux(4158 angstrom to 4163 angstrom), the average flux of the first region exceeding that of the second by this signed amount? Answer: -0.59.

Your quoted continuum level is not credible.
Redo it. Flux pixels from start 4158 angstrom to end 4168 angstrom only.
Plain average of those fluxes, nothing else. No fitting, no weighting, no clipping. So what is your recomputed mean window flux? 6.7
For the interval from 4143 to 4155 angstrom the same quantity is 6.4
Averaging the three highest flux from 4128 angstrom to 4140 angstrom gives 6.3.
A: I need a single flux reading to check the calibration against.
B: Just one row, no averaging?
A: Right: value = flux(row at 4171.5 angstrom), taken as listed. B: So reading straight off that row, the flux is 6.942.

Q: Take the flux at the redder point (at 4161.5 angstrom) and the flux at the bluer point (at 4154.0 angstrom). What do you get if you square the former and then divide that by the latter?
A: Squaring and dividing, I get 7.2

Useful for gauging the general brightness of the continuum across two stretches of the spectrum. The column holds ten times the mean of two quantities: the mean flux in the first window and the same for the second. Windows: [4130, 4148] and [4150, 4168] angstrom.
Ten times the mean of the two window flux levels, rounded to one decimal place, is 64.1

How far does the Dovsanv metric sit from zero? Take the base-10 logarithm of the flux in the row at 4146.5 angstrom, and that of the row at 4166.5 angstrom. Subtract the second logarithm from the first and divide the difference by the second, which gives -0.08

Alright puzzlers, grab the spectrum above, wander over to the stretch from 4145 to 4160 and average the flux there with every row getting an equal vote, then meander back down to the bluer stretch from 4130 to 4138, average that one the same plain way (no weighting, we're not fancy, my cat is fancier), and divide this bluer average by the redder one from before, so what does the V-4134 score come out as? 0.94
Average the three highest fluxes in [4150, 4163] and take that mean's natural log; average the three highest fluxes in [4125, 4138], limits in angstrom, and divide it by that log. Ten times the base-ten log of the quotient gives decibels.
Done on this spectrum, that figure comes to 5.00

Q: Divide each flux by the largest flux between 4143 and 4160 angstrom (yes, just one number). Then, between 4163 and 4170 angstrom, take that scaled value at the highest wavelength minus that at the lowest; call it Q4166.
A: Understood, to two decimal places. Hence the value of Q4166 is -0.14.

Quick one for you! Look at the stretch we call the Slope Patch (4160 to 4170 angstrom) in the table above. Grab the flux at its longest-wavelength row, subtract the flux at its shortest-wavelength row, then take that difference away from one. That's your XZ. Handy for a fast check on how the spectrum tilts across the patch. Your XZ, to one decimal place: 2.4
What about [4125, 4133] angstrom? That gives 1.3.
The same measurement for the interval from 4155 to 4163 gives 0.8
